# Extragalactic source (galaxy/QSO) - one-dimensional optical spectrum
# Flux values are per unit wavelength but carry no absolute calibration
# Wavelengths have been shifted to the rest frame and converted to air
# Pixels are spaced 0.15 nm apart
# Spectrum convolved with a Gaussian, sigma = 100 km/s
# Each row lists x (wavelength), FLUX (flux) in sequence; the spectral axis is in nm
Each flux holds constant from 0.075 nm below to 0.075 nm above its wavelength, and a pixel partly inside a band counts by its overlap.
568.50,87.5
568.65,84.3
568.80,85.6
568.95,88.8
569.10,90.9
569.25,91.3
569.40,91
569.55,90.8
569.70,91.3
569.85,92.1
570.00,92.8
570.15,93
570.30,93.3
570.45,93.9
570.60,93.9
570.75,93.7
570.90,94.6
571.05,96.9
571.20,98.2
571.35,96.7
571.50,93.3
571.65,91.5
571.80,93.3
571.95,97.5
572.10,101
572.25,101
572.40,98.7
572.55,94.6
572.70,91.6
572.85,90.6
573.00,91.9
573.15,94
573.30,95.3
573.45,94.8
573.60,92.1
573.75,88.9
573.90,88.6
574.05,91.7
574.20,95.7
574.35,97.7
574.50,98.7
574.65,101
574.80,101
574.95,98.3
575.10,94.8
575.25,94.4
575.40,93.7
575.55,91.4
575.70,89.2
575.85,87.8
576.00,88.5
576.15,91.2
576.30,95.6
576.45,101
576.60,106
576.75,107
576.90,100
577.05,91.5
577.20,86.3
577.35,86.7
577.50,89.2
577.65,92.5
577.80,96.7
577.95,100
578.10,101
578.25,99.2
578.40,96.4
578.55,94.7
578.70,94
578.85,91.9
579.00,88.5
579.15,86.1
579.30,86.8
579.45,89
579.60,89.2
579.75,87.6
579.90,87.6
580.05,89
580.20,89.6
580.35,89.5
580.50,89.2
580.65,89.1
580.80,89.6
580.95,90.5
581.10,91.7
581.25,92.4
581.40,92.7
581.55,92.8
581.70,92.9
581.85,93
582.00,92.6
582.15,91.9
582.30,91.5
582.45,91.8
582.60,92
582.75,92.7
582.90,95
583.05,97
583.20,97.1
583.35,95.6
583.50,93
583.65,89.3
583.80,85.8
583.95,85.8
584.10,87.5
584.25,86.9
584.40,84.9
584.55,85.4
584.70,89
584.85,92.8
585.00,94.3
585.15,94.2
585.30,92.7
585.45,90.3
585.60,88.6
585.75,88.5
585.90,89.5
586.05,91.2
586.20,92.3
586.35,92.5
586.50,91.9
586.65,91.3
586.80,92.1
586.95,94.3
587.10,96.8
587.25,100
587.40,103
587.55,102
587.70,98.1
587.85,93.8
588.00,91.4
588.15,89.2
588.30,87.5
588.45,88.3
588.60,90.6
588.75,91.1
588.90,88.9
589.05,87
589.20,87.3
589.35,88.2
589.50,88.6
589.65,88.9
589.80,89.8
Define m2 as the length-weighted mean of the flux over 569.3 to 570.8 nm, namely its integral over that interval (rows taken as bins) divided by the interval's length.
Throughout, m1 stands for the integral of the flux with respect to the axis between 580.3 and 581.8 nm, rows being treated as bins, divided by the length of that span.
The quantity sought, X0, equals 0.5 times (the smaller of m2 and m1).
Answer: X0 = 45.5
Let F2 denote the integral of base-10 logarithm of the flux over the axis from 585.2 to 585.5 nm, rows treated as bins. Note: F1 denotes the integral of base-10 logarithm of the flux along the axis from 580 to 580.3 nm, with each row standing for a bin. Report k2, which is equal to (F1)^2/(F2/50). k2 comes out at 29.1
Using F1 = 0.585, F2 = 0.589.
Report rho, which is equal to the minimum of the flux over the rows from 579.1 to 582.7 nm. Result 86.1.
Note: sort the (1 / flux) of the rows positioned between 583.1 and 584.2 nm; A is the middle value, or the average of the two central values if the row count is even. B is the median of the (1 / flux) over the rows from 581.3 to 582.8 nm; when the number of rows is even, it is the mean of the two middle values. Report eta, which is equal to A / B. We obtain 1.038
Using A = 0.0112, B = 0.0108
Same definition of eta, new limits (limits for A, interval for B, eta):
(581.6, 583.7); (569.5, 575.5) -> 1.012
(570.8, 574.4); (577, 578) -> 0.967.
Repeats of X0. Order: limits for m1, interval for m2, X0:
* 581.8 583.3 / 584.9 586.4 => 45.7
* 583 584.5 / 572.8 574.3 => 45.0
